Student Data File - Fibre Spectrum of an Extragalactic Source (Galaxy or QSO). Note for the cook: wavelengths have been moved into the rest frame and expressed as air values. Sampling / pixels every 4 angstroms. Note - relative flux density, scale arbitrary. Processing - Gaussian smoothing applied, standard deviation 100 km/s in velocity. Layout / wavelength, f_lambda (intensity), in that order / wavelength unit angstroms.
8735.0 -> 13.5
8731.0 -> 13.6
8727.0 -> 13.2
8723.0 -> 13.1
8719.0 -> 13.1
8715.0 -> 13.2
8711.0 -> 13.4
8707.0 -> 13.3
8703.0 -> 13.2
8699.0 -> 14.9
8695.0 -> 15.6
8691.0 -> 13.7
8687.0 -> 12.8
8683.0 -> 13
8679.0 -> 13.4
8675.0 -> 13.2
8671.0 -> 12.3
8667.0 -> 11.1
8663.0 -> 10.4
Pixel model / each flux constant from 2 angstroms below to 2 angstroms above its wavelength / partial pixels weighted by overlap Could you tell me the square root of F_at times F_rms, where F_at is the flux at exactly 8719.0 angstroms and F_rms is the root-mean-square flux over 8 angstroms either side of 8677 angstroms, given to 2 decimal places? 13.04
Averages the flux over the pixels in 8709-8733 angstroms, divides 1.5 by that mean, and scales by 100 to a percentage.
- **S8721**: 11.3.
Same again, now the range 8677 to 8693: 11.3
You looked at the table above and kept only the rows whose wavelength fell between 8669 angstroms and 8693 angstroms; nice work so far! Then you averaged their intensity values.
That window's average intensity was 13.07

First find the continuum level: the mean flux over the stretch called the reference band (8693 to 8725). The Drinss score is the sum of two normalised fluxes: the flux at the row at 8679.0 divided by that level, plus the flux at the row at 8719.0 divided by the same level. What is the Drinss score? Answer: 1.93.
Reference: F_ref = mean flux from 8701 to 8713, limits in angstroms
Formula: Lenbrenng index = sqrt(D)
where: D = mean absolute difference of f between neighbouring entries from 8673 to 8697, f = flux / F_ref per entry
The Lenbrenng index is 0.233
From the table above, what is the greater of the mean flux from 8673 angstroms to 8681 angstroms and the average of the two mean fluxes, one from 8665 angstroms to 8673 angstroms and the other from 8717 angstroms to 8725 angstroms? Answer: 13.3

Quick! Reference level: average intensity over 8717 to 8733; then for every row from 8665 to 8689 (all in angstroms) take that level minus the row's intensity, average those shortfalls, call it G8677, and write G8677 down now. 0.6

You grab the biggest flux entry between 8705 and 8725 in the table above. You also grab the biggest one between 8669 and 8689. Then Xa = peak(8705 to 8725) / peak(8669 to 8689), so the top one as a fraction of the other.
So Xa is 1.00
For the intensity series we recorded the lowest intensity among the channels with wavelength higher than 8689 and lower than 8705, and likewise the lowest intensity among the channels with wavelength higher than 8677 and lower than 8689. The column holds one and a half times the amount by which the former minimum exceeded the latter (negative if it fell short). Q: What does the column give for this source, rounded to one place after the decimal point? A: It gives 0.6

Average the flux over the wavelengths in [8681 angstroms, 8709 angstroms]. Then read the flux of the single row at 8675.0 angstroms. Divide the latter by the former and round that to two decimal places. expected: 0.96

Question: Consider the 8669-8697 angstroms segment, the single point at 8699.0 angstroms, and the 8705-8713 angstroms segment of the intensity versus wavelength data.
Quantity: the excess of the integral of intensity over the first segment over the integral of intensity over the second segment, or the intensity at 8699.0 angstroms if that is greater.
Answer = 269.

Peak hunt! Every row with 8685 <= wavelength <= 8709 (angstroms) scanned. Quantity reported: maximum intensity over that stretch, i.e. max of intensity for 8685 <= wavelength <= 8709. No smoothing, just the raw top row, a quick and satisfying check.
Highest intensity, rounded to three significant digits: 15.6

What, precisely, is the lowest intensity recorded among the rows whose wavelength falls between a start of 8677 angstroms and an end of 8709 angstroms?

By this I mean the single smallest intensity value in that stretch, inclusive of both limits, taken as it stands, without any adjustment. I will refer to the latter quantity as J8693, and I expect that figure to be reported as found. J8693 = 12.8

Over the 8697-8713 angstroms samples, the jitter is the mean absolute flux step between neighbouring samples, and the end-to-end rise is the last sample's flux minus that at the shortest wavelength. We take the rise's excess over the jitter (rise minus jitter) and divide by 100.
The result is -0.021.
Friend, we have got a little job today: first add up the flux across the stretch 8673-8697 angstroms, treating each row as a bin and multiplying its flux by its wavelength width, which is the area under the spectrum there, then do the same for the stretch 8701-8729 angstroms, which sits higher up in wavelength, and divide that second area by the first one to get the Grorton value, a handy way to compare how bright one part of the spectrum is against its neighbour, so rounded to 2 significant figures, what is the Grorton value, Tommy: 1.1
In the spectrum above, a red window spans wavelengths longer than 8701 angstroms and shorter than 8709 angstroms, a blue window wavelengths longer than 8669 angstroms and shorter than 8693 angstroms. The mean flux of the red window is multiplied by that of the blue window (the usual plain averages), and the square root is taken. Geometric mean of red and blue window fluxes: 13.16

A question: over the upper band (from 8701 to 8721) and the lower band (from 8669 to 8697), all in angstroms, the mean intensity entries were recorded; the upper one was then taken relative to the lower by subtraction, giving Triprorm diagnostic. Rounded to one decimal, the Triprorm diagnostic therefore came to -0.2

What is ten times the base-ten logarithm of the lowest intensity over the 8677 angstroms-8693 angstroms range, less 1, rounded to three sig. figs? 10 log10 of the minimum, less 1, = 10.1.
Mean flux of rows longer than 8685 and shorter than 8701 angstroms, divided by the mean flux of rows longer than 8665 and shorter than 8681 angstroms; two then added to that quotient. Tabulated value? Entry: 3.14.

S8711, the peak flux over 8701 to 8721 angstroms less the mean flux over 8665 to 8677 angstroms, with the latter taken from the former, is 1.2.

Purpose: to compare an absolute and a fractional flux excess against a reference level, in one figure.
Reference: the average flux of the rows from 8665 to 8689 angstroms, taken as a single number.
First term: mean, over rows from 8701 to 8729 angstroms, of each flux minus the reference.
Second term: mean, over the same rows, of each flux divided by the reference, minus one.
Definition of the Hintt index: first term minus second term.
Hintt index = 0.53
